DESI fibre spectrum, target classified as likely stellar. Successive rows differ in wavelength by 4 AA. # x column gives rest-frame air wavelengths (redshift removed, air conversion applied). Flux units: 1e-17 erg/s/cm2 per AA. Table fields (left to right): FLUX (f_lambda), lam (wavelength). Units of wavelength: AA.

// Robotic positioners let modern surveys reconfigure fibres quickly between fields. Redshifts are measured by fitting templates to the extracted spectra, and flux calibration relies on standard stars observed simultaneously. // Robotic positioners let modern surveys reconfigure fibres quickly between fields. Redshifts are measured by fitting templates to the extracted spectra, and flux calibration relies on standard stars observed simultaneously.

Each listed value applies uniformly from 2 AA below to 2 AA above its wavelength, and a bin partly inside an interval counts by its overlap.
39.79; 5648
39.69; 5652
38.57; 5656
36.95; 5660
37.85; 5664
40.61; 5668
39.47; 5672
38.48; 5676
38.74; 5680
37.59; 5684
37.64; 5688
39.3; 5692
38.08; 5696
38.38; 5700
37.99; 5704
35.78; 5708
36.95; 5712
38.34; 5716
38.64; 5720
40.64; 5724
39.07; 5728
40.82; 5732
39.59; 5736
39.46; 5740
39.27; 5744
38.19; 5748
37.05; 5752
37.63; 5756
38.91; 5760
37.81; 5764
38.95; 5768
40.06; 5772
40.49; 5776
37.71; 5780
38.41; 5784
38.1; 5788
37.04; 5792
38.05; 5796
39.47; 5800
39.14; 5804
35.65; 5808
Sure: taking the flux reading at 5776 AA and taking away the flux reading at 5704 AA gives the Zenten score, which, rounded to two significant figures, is 2.5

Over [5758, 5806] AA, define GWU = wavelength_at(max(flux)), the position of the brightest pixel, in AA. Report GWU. 5776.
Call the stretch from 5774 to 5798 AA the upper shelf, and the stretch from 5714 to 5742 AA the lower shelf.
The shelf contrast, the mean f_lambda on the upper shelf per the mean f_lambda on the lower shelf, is 0.97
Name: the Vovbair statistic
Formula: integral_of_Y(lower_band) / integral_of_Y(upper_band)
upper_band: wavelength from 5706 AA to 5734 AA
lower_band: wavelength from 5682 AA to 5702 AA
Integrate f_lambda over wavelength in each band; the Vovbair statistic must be 0.71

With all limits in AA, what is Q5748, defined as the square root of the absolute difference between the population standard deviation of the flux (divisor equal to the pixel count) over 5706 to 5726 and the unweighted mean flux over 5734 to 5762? 6.08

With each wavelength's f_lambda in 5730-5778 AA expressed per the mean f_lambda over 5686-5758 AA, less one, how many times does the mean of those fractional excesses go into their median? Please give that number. 1.17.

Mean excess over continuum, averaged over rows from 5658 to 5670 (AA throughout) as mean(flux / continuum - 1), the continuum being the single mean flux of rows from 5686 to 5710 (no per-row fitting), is 0.016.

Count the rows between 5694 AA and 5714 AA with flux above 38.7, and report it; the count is 0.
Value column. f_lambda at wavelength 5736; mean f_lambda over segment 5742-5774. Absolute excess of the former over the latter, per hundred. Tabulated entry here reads 0.011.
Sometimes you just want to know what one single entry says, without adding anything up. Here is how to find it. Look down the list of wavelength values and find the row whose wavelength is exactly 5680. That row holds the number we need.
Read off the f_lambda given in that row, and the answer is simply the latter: 38.74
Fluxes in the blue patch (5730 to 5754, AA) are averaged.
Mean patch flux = 39.1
